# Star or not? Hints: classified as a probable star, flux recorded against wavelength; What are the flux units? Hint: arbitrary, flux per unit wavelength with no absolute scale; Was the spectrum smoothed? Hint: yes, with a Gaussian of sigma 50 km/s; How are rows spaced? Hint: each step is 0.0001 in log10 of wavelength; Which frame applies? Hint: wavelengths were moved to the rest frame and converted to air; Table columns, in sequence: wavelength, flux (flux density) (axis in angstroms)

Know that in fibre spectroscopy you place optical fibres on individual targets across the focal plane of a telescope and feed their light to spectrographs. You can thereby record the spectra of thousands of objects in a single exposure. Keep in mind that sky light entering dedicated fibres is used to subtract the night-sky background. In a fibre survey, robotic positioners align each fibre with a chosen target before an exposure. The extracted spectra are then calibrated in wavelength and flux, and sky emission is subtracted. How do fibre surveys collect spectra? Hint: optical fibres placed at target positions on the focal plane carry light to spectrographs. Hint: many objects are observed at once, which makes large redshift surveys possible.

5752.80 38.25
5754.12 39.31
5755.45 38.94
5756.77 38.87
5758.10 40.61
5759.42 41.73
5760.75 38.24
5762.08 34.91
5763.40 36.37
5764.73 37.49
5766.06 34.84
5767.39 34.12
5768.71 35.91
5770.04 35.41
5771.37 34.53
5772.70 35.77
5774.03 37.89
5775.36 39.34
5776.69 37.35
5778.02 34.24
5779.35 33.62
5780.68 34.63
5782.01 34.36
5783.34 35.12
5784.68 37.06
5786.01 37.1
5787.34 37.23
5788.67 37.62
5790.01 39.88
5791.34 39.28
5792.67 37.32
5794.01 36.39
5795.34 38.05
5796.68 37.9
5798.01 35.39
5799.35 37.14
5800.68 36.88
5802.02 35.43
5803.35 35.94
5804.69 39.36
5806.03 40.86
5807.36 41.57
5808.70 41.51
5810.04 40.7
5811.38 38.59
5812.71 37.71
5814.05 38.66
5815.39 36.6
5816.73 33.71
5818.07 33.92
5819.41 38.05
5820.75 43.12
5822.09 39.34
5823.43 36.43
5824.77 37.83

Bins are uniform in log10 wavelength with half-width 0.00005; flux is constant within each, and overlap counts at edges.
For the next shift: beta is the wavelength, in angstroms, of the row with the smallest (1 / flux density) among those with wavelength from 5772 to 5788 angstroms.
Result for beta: 5775.36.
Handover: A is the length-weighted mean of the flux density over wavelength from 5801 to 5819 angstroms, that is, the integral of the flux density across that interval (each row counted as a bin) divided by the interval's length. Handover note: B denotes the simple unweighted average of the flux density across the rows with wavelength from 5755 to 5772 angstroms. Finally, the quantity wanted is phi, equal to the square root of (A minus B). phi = 1.0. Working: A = 38.0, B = 37.1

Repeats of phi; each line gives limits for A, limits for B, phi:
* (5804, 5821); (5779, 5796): 1.4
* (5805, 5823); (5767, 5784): 1.8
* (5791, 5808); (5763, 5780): 1.4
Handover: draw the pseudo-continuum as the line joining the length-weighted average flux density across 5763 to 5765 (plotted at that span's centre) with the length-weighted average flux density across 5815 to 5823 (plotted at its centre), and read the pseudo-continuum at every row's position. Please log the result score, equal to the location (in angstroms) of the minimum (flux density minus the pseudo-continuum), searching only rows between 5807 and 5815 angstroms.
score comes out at 5812.71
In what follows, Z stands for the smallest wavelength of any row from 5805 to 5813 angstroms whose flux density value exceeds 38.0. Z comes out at 5806.03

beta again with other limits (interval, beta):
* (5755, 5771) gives 5759.42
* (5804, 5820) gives 5807.36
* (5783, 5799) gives 5790.01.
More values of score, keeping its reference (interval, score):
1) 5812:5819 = 5816.73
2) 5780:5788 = 5782.01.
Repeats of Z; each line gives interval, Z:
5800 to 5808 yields 5804.69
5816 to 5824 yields 5819.41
